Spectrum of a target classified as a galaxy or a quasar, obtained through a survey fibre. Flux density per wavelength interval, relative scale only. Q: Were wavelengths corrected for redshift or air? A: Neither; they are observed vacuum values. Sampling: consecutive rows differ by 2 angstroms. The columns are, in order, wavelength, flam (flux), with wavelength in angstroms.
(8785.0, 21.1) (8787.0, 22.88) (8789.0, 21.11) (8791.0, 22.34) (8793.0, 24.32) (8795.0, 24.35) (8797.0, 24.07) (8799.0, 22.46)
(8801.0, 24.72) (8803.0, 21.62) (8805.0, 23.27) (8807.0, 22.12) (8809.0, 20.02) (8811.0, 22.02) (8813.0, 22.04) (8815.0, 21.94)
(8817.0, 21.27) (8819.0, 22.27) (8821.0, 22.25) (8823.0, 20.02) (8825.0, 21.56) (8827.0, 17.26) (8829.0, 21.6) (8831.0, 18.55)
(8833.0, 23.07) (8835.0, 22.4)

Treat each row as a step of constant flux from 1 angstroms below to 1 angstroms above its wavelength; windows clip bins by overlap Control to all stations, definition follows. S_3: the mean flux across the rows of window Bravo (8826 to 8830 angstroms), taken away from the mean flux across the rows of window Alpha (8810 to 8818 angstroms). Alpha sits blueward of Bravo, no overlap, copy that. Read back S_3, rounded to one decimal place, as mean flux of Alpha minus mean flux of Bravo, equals 2.4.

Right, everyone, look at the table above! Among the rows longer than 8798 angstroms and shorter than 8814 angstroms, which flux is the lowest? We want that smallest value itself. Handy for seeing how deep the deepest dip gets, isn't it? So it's 20.02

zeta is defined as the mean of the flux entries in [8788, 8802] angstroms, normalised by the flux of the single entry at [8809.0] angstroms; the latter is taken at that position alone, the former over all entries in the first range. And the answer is 1.17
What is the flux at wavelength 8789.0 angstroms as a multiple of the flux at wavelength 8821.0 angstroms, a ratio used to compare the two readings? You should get 0.95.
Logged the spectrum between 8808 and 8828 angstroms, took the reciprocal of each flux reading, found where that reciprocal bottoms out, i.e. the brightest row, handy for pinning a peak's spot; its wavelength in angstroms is 8819.0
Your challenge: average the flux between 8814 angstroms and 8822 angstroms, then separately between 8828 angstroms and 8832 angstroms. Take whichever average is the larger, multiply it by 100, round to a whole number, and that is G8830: 2193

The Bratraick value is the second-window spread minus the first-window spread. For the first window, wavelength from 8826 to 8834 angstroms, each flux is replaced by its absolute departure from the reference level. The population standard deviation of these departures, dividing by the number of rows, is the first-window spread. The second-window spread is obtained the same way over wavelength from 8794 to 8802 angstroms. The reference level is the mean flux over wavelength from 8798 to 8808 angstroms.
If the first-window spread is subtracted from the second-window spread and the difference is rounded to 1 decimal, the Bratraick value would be -1.6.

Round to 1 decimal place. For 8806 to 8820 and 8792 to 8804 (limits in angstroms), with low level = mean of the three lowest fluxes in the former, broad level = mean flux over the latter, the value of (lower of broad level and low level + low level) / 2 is 21.1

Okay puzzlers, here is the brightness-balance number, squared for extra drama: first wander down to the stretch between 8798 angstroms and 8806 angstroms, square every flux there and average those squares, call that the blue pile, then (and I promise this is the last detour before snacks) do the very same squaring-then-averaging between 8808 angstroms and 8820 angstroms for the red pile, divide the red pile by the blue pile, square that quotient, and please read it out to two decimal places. 0.77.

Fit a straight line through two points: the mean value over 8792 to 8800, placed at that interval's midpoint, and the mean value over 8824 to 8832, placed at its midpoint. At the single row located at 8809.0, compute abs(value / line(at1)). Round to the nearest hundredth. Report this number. 0.90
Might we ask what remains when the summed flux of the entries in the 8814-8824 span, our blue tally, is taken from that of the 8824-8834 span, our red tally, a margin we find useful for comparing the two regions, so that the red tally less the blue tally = -5.7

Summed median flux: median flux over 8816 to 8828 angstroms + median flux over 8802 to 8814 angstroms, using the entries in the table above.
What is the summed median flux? 43.4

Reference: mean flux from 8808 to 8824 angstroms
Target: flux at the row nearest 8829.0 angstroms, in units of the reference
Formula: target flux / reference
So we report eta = 1.01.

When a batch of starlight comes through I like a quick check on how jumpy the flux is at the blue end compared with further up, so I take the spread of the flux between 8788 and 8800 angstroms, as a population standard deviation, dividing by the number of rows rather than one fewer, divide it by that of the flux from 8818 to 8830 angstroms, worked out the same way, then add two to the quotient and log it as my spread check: 2.69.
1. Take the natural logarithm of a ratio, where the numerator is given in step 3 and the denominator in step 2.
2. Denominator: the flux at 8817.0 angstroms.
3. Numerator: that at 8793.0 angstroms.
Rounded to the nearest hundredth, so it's 0.13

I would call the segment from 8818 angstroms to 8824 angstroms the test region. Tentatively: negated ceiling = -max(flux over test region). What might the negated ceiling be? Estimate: -22.3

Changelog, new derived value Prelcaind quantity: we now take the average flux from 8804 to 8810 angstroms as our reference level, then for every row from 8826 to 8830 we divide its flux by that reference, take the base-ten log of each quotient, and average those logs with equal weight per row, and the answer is -0.053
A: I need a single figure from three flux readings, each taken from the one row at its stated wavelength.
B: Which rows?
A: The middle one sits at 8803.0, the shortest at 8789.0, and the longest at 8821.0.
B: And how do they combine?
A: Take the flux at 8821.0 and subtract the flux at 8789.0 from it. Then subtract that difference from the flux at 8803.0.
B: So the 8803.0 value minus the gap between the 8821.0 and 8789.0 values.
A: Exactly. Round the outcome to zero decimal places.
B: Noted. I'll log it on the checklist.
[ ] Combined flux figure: 20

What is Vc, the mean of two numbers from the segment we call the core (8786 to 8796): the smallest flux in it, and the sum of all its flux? 68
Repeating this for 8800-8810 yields 66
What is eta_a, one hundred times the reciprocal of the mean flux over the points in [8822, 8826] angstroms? 4.81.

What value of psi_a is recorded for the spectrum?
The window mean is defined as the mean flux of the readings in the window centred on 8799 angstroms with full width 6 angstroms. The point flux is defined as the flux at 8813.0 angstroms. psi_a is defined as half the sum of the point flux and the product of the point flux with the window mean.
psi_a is 273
